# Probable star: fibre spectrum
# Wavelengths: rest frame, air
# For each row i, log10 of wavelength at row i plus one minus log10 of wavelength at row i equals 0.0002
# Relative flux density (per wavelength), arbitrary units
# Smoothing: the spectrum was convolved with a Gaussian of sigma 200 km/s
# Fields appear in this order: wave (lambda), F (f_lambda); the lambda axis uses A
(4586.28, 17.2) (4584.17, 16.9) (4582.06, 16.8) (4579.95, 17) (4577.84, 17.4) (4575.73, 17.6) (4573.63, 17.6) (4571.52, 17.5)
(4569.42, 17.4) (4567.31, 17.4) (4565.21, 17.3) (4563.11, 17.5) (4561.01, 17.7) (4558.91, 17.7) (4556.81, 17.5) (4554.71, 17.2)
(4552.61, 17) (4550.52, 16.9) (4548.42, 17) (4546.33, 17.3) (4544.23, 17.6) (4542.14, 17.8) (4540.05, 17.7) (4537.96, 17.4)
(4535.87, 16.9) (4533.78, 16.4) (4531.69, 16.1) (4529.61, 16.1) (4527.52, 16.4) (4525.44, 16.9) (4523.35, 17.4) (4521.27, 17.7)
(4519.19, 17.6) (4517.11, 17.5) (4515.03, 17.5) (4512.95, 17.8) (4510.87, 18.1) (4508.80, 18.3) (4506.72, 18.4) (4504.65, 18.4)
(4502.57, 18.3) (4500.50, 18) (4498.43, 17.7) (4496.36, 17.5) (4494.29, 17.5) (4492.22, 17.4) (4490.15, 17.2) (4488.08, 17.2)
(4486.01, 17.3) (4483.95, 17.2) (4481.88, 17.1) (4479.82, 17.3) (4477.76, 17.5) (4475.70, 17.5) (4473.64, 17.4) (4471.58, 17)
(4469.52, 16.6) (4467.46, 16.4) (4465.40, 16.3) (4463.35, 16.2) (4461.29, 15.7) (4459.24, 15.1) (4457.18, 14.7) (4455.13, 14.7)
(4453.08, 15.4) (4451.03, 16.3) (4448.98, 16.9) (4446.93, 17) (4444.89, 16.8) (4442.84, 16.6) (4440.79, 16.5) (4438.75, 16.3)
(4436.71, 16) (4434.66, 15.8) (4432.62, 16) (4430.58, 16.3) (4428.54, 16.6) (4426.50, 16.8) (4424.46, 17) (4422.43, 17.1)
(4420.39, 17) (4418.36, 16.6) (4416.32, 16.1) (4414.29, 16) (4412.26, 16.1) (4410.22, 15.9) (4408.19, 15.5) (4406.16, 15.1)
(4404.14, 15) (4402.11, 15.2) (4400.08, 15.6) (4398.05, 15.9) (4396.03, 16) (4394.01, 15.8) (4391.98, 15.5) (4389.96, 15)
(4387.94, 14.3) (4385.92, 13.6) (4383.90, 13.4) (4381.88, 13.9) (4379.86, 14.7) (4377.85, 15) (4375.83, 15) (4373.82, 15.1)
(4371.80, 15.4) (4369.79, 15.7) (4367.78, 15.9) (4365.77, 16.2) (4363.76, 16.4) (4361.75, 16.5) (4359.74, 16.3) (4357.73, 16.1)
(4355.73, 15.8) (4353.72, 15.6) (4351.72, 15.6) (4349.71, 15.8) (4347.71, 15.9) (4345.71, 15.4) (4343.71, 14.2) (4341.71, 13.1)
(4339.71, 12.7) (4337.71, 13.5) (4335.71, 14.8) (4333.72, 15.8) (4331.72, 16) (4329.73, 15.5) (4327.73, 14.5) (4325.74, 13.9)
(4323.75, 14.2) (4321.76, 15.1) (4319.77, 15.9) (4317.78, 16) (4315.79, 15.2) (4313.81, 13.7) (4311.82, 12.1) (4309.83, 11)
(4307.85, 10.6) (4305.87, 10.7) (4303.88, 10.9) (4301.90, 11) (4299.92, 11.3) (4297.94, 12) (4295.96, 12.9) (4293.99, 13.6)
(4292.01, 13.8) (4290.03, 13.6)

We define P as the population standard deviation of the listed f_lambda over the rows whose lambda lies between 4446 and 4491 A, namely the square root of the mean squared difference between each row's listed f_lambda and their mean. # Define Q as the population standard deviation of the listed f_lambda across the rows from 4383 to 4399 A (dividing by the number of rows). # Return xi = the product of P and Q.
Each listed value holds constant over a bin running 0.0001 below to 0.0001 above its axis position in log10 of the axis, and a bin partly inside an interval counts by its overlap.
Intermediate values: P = 0.88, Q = 0.98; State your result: 0.86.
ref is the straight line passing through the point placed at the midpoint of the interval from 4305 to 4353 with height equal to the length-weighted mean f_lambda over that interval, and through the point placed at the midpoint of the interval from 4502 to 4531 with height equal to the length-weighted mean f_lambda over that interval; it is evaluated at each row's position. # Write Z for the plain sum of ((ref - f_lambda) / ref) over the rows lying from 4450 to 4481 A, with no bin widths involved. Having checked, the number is 0.4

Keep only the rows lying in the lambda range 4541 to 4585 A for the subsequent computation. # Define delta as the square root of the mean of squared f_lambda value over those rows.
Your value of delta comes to 17.3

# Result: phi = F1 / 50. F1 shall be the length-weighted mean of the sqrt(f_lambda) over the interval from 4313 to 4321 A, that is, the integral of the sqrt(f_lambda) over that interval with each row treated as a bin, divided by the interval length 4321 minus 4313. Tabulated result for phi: 0.0781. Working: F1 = 3.90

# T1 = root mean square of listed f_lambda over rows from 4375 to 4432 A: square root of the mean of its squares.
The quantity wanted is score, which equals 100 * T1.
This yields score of 1560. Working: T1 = 15.6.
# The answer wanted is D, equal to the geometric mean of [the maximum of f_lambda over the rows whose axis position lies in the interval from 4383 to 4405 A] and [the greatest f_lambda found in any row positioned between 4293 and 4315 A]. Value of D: 14.8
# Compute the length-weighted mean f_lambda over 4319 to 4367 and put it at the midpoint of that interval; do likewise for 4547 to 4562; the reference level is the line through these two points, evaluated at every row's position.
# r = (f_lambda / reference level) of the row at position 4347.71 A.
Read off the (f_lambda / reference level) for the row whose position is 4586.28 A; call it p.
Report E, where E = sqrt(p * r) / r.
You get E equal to 0.97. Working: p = 0.98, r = 1.04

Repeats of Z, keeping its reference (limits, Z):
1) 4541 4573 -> 0.7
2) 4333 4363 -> -0.6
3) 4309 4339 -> -0.3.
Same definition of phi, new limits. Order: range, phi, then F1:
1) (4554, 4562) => 0.0837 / 4.19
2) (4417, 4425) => 0.0822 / 4.11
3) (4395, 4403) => 0.0792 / 3.96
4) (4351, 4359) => 0.0795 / 3.98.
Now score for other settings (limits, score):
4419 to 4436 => 1658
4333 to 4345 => 1406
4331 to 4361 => 1515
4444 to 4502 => 1677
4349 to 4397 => 1538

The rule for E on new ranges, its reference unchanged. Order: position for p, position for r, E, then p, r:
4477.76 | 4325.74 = 1.07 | 1.06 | 0.92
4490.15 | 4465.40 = 1.02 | 1.03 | 0.99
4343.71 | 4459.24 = 1.01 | 0.93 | 0.92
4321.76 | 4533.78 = 1.02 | 1.01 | 0.96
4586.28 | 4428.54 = 0.97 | 0.98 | 1.03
